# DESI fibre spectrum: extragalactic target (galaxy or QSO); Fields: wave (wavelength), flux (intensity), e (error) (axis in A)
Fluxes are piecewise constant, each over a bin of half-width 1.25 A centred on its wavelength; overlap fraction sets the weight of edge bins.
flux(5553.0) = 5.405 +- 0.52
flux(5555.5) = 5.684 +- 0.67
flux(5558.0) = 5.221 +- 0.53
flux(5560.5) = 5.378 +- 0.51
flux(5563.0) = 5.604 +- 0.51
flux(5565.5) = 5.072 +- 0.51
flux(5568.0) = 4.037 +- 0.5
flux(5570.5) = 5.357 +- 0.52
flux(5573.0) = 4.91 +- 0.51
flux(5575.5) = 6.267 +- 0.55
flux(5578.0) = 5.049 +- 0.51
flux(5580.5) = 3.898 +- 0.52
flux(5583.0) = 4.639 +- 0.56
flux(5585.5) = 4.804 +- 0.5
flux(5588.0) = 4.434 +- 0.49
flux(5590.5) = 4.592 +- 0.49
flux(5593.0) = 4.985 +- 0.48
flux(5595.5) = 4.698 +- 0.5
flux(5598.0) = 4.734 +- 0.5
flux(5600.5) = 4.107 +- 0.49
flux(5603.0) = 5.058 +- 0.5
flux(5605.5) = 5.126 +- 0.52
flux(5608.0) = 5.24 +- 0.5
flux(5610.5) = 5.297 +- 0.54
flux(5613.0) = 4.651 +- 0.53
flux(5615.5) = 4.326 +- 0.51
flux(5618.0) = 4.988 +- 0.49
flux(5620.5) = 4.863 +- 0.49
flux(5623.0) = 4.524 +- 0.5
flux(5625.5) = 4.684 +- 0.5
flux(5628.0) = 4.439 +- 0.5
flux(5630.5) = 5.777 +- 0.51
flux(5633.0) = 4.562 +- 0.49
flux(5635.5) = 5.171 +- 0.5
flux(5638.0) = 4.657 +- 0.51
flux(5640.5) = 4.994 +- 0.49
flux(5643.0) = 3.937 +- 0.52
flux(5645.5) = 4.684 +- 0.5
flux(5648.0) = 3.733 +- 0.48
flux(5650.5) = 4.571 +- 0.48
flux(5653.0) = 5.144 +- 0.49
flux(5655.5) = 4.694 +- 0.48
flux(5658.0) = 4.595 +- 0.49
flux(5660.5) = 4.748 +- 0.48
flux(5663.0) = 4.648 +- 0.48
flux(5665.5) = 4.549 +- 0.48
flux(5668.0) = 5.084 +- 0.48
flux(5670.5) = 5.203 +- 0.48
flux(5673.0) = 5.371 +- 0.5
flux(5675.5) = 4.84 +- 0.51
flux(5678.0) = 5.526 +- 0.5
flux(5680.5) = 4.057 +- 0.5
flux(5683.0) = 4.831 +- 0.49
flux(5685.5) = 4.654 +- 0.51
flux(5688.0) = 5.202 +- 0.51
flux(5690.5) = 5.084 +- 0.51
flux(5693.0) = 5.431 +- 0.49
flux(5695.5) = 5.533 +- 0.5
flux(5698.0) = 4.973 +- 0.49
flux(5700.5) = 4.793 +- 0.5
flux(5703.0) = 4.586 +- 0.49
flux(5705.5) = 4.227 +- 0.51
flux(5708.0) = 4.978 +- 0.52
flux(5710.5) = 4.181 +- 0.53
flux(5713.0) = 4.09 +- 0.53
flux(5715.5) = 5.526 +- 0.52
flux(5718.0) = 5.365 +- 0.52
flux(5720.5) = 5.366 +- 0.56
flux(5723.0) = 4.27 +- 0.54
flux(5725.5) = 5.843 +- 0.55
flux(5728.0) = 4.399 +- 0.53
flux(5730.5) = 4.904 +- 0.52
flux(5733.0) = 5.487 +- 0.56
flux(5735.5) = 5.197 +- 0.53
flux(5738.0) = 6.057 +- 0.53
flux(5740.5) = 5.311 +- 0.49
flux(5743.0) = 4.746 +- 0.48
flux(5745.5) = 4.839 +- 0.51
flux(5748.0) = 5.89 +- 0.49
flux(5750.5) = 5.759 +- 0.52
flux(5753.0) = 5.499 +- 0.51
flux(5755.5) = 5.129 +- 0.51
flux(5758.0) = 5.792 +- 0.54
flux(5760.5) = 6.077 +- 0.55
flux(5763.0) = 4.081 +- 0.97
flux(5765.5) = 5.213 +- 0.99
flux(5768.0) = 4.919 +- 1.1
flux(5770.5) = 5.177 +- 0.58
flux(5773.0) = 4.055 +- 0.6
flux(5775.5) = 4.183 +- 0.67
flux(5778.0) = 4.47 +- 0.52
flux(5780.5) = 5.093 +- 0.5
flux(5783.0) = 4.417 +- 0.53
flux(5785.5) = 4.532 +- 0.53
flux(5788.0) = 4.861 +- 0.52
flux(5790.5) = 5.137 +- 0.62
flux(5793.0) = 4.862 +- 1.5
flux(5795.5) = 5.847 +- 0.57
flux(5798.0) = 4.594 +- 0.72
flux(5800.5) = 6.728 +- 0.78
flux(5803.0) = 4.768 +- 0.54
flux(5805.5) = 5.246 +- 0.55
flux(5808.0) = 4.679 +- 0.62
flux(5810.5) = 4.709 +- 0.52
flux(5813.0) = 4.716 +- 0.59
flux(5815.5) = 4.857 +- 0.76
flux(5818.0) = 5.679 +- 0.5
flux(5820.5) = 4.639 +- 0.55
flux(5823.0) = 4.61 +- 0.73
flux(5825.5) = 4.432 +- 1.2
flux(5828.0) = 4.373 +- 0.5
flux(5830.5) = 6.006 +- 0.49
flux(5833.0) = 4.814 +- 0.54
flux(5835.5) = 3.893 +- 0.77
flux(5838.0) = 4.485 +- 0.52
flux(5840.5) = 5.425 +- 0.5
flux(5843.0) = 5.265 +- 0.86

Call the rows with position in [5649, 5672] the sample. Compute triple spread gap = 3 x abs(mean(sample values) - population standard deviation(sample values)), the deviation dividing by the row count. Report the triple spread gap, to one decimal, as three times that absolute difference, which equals 13.7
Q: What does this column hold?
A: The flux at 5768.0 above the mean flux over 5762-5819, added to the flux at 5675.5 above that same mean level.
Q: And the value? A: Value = -0.05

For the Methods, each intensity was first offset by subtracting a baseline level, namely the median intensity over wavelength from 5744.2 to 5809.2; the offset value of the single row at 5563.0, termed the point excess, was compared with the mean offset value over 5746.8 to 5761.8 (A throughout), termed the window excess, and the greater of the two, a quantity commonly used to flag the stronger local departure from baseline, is 0.7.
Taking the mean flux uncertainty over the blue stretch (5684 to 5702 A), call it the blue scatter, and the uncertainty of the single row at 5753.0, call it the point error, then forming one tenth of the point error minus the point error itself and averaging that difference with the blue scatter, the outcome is 0.02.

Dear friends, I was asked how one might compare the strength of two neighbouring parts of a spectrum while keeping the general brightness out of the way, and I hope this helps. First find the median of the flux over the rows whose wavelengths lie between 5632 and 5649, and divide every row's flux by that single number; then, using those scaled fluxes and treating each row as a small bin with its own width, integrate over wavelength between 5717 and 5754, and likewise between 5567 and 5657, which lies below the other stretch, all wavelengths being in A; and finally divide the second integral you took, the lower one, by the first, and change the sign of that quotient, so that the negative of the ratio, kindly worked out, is -2.2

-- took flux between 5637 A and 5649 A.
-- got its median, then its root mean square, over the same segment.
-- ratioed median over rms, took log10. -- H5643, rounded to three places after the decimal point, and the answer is 0.022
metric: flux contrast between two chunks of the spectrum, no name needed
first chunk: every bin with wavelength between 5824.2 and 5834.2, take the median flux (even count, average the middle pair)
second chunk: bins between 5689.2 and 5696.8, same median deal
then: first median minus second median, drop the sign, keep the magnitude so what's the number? 0.81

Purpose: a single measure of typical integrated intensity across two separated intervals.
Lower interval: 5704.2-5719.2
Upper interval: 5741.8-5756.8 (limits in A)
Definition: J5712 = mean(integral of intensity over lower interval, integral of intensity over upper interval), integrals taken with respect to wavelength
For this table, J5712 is 75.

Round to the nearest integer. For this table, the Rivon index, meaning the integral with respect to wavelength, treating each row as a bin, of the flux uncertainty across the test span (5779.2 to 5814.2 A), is 23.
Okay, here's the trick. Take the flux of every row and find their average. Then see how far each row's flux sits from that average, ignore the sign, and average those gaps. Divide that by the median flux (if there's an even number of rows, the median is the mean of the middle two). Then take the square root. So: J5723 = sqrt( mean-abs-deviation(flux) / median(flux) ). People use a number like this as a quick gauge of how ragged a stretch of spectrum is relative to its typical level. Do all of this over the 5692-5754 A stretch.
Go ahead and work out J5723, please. 0.31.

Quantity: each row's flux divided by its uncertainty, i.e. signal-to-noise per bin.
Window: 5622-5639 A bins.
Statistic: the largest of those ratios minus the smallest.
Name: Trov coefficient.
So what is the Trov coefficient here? 2.45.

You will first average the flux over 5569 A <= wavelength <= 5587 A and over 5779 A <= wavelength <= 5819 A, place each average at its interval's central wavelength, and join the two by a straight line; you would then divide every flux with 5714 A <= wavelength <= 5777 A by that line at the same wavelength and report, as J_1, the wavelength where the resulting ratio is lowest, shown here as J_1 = 5773.0 A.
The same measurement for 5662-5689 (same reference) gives 5680.5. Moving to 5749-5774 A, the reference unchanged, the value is 5773.0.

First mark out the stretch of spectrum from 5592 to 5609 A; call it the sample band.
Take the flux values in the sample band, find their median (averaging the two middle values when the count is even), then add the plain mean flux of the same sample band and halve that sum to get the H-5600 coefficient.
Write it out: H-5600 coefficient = 4.9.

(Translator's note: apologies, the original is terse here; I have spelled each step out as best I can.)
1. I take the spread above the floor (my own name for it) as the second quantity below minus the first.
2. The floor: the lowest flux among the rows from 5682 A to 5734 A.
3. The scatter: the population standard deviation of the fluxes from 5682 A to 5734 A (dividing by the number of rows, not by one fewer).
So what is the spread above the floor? -3.59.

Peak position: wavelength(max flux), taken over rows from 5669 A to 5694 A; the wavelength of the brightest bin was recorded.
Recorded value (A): 5678.0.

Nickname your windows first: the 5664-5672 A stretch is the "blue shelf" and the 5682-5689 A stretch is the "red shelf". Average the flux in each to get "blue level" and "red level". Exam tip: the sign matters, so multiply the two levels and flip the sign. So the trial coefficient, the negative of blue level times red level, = -24.2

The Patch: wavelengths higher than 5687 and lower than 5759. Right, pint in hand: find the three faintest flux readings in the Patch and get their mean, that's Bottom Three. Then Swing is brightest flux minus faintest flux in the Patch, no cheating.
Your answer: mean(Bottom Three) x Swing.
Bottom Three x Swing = 8.2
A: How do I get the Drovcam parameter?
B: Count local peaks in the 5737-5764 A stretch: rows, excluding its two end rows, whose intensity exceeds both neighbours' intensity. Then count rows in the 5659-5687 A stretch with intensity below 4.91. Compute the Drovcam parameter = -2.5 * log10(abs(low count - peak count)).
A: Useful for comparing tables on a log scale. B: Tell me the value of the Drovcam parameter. -1.75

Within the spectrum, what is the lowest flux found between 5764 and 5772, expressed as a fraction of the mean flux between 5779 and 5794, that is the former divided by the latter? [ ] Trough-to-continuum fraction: 1.02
